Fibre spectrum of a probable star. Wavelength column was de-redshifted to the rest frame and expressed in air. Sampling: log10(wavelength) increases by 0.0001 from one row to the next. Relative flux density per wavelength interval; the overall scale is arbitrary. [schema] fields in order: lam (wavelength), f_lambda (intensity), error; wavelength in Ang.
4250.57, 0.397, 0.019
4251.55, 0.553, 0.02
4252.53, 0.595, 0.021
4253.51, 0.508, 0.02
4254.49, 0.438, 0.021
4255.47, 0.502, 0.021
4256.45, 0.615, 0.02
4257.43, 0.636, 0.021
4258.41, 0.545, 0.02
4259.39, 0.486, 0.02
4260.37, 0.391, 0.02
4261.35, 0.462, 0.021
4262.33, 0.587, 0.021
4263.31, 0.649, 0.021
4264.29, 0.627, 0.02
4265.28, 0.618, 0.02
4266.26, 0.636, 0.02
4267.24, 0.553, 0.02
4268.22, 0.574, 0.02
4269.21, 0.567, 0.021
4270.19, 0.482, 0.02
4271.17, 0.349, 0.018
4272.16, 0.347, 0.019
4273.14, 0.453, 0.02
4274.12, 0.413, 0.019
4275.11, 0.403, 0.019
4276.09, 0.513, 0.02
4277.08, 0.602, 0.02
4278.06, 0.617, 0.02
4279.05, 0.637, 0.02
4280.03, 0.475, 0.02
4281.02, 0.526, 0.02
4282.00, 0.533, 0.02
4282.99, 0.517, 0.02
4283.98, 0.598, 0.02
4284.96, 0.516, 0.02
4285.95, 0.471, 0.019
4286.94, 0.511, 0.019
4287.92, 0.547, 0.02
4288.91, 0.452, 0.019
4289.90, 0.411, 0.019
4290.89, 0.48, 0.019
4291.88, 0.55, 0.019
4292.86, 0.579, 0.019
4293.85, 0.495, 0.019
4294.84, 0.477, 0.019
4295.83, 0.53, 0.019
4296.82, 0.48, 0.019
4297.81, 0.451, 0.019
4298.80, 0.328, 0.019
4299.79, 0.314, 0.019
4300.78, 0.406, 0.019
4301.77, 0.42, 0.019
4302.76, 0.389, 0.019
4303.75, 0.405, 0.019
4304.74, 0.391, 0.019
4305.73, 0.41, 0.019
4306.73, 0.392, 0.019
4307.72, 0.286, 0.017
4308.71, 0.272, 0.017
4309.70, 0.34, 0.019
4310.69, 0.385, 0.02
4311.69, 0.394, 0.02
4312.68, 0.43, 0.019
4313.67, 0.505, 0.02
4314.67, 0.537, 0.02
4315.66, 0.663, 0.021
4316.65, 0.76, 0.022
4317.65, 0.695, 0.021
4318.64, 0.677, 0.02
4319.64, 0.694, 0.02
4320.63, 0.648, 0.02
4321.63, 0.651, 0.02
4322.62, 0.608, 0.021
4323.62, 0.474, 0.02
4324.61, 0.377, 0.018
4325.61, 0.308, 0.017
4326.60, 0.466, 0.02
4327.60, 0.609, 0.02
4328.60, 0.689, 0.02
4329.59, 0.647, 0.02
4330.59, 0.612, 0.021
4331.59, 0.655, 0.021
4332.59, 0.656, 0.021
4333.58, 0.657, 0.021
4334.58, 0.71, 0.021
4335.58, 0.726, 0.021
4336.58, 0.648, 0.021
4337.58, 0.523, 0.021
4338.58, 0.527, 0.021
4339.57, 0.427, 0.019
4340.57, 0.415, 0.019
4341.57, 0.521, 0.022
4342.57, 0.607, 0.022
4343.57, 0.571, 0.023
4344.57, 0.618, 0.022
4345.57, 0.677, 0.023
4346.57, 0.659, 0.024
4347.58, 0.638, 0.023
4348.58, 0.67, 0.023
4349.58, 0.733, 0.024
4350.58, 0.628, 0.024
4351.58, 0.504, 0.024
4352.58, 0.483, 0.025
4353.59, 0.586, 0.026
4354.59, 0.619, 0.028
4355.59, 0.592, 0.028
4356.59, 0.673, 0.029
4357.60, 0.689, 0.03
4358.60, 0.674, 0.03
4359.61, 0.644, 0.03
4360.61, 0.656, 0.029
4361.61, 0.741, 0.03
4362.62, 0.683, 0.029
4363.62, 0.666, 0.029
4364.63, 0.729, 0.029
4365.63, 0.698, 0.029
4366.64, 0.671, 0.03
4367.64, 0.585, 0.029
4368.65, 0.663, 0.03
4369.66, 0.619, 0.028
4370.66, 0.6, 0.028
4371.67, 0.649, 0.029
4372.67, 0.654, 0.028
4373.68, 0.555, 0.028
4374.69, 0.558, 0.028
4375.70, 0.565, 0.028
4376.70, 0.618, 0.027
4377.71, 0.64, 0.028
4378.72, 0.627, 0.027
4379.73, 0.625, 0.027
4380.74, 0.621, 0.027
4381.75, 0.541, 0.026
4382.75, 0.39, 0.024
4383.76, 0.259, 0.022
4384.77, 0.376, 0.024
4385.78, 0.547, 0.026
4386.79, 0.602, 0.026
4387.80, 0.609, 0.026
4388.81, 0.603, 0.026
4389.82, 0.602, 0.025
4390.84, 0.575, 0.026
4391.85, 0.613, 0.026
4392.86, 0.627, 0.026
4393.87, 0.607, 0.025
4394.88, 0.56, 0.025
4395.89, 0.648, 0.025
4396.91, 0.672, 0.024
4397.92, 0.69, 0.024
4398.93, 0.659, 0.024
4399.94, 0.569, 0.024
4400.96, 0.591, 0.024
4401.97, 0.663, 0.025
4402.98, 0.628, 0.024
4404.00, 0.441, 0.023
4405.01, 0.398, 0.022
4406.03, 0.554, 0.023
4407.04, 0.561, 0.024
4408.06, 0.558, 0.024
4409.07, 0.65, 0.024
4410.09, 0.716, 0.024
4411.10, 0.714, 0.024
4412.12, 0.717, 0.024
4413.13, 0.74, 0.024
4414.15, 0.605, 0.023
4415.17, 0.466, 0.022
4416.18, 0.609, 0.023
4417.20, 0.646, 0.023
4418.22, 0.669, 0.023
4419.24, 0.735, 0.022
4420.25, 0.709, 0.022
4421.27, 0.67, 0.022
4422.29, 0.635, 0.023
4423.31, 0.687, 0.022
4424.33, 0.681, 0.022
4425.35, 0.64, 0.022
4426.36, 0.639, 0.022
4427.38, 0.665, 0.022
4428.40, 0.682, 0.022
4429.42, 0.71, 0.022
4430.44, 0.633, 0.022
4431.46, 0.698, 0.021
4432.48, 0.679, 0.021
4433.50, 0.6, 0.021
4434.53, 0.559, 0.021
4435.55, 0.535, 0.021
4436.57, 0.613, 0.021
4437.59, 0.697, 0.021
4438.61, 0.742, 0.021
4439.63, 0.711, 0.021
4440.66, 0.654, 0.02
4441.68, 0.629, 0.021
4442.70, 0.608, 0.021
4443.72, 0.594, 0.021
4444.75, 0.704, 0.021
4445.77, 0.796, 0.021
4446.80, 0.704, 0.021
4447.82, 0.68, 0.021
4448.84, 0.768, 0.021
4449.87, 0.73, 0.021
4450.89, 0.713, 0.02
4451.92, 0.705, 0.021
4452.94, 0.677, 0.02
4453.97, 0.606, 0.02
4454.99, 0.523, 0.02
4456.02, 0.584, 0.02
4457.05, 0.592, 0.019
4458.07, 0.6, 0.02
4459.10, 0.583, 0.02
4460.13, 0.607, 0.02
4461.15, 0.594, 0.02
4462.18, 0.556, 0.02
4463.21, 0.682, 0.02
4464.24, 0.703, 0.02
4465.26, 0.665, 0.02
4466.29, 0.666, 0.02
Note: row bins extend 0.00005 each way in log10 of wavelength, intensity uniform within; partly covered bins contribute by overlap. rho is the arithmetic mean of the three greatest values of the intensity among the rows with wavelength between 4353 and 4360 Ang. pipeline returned 0.679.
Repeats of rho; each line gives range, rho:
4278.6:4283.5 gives 0.565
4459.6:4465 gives 0.664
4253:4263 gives 0.613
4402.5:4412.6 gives 0.716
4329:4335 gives 0.674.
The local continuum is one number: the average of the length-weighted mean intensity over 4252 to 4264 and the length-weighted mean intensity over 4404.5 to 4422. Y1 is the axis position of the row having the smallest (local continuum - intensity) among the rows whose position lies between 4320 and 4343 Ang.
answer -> 4335.58 Ang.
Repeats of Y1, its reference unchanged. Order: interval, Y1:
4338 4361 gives 4349.58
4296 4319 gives 4316.65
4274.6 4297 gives 4279.05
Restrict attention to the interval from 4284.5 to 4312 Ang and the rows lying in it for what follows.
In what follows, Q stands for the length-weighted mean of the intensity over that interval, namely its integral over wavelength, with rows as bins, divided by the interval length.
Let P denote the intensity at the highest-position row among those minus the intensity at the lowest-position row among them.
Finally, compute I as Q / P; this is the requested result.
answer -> -4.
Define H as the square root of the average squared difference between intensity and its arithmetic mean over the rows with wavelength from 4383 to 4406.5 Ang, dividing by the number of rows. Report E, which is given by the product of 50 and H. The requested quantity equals 5.1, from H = 0.103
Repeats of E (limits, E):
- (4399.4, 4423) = 4.6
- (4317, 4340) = 5.6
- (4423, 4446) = 2.9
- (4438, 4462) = 3.5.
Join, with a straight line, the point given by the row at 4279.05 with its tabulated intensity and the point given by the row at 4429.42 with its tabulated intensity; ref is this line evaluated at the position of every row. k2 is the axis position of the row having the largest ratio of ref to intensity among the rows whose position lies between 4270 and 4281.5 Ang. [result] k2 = 4272.16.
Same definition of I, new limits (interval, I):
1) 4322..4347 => 11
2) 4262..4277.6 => 35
